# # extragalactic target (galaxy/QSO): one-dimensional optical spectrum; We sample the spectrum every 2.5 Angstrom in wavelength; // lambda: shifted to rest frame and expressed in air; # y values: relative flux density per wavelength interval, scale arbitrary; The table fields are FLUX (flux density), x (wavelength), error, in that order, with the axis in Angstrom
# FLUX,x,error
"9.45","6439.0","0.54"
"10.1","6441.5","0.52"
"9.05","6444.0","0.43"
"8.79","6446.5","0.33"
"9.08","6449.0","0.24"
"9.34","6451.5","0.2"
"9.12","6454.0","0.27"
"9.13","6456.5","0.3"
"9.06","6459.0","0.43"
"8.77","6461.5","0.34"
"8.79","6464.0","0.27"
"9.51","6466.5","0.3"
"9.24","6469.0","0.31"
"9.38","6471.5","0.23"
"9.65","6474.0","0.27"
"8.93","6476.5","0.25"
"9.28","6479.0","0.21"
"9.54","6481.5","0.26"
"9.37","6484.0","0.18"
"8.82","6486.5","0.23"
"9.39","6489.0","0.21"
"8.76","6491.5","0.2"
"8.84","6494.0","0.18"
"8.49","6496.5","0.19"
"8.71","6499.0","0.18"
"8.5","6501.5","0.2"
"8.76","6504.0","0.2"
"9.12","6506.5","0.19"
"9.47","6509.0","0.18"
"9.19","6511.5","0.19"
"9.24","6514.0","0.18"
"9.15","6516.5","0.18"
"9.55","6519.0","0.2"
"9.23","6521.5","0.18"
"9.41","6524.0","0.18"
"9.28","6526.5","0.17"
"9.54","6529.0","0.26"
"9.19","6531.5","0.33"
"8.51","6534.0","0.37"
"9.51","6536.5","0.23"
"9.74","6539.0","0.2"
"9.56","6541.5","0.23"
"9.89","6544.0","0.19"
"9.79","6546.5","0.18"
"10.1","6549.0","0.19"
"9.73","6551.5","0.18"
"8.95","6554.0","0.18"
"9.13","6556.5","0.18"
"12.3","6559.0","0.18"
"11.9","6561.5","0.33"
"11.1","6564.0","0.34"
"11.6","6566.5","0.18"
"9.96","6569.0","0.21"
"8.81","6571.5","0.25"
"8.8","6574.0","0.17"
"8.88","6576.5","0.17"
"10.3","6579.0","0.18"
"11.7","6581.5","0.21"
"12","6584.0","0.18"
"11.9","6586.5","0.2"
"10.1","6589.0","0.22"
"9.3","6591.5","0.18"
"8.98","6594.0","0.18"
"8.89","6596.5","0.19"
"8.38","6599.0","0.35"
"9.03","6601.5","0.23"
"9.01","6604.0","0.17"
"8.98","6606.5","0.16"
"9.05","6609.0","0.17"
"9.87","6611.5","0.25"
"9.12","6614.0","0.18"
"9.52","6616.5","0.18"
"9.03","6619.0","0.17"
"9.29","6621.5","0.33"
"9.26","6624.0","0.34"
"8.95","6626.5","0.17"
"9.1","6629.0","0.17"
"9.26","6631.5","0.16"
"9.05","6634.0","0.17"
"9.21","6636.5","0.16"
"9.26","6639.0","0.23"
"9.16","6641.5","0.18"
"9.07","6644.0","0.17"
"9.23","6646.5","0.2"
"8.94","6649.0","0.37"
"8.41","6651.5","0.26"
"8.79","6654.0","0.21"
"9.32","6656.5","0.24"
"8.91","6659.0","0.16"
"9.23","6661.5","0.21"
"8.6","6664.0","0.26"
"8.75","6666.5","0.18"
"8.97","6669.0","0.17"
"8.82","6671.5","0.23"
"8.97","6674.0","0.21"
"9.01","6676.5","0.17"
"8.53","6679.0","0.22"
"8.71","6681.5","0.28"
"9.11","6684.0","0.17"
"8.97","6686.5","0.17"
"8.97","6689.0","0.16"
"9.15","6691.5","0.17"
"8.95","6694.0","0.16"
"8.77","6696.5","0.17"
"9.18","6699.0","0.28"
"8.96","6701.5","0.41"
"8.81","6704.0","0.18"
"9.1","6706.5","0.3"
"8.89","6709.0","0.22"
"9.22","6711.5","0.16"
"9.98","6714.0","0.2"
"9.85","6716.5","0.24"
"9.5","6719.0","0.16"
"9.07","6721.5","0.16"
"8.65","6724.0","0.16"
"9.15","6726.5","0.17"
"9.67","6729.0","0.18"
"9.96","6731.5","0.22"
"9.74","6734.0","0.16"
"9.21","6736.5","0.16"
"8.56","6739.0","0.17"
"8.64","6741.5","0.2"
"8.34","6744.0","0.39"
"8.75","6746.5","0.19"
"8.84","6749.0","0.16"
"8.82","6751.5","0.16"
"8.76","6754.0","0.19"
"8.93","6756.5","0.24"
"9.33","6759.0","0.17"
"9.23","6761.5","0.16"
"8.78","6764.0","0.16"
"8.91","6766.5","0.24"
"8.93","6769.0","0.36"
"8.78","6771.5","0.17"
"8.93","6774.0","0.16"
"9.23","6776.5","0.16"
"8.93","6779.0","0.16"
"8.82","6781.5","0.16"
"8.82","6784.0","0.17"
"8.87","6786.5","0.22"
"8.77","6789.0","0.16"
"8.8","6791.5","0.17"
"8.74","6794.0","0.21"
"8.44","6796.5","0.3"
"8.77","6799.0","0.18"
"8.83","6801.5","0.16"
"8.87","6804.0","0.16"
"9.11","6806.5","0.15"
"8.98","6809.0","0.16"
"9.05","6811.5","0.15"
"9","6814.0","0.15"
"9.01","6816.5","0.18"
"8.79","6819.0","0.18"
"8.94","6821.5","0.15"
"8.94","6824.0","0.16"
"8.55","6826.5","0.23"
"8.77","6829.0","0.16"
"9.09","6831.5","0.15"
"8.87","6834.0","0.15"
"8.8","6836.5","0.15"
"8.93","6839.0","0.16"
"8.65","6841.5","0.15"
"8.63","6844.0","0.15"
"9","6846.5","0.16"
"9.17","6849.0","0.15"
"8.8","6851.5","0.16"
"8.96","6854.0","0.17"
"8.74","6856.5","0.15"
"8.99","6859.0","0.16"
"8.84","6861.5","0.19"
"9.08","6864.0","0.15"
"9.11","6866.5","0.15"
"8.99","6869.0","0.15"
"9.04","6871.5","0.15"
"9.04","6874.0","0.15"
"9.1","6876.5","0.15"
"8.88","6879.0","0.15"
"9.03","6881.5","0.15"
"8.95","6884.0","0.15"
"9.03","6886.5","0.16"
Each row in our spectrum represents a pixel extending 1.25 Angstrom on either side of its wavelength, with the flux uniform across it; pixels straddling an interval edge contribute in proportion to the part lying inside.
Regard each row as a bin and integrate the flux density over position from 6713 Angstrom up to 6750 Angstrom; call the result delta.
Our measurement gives 340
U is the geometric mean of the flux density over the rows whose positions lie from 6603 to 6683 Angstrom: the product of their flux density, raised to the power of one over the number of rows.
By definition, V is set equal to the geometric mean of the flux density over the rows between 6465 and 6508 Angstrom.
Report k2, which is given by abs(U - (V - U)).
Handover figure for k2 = 9.0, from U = 9.04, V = 9.07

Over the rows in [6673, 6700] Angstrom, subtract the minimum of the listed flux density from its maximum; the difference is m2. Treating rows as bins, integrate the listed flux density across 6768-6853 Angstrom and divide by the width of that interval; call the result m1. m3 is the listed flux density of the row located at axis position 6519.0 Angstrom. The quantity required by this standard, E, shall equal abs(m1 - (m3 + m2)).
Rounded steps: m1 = 8.9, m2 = 0.65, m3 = 9.55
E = 1.33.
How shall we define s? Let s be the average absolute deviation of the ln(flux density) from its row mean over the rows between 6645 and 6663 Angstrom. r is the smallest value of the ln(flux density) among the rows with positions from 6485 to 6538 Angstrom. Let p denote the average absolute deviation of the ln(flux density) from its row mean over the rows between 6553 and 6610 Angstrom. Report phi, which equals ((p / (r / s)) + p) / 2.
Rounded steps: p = 0.113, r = 2.14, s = 0.027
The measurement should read 0.057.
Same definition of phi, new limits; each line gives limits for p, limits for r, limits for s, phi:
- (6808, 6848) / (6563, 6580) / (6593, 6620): 0.008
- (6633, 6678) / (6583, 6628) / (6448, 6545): 0.011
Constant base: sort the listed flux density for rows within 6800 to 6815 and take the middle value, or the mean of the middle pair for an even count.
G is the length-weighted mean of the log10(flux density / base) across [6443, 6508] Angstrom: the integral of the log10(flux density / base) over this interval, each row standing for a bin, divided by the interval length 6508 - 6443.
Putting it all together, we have 0.0029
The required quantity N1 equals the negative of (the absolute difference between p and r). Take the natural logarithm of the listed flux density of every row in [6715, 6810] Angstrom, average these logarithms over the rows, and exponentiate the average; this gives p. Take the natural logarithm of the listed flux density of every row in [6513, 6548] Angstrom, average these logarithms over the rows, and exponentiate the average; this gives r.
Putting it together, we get -0.42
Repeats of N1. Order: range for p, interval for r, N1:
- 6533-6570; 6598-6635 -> -0.94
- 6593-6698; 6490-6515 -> -0.11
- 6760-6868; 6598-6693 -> -0.13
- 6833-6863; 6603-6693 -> -0.18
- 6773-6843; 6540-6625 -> -0.91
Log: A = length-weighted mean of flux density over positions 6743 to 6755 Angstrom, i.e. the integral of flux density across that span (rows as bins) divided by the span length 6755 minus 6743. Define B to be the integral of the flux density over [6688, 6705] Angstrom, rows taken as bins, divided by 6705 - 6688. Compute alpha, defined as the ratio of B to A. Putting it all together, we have 1.030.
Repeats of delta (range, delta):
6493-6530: 337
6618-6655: 336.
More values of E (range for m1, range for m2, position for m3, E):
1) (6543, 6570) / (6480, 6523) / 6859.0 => 0.36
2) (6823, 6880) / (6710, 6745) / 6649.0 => 1.67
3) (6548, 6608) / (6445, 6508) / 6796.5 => 0.39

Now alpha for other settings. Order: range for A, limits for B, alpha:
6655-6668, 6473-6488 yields 1.034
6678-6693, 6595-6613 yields 1.013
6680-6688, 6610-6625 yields 1.048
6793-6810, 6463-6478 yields 1.050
